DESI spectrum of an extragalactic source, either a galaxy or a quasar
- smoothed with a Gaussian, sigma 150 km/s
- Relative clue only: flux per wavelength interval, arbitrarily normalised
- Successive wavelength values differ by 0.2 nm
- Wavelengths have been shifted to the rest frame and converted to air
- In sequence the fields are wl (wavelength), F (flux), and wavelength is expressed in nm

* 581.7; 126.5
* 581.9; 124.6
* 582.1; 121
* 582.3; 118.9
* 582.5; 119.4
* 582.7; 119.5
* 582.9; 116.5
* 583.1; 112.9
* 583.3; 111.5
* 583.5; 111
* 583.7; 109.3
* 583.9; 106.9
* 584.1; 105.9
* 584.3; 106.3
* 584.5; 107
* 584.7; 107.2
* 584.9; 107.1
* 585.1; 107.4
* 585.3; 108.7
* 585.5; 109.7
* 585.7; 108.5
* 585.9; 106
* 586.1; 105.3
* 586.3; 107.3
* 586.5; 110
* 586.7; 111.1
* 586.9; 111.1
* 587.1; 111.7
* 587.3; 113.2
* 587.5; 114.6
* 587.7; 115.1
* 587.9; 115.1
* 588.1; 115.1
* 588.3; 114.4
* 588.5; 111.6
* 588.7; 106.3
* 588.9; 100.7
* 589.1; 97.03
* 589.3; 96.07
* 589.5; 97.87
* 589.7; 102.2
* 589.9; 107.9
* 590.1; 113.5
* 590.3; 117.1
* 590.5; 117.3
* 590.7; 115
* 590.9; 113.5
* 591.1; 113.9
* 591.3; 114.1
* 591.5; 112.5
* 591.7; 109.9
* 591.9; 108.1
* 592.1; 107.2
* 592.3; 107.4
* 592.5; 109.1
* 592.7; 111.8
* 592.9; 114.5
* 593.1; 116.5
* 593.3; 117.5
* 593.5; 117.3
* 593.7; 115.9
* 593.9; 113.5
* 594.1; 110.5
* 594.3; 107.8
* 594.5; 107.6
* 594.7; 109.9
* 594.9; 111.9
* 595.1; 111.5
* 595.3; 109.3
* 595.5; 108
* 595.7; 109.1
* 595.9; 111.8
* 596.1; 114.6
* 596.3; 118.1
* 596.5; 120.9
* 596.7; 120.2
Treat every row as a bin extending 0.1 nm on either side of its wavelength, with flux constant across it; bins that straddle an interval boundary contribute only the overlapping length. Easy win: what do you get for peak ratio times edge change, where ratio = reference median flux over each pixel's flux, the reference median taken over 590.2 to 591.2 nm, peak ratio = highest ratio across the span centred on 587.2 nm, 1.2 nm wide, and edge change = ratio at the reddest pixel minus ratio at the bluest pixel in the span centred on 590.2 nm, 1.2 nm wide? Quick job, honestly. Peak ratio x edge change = -0.13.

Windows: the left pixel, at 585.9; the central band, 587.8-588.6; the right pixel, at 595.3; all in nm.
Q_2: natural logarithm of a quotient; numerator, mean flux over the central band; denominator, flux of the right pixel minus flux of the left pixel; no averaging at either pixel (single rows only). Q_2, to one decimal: 3.5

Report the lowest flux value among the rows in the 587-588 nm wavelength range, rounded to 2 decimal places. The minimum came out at 111.70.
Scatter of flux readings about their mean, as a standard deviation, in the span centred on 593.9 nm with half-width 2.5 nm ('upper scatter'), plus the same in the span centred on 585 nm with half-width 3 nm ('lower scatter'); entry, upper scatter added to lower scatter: 8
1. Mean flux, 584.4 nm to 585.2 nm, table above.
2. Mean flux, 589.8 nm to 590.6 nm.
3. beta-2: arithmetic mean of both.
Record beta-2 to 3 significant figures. 111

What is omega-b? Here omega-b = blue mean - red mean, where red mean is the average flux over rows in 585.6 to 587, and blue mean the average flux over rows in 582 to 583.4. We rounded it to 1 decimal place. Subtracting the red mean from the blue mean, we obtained 8.6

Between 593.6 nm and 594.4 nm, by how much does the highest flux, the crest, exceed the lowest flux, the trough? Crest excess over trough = 8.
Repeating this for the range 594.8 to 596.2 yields 7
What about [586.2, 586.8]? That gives 4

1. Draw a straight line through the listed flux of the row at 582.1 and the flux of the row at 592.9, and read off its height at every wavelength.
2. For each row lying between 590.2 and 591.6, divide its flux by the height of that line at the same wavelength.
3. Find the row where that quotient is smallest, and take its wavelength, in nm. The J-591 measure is 591.5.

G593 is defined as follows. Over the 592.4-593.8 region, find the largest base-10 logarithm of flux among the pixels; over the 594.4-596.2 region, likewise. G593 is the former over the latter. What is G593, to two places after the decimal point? 1.01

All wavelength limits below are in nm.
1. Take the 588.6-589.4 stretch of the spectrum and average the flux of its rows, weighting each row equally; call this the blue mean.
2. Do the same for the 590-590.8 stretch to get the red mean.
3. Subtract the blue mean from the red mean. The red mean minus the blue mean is 16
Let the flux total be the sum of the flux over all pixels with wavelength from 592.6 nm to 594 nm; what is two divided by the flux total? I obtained 0.0025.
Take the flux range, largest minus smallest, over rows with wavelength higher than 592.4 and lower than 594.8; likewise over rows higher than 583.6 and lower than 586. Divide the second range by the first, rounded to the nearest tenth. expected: 0.4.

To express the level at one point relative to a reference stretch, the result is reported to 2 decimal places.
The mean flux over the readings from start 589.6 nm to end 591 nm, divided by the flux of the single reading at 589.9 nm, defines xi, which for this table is 1.04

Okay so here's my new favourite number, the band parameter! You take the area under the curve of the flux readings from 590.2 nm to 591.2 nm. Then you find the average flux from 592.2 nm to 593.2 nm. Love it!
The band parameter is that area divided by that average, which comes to 1.03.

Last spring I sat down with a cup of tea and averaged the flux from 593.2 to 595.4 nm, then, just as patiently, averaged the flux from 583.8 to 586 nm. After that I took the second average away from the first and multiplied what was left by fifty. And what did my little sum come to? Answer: 236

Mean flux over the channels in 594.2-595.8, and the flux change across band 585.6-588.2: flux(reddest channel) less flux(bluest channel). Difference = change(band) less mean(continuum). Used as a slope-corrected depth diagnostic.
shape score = -103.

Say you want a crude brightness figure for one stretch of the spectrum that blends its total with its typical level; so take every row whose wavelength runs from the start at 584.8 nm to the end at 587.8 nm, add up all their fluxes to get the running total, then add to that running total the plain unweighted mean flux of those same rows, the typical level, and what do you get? 1757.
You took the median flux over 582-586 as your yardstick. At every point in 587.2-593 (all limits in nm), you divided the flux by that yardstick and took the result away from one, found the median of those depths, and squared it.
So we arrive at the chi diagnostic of 0.0010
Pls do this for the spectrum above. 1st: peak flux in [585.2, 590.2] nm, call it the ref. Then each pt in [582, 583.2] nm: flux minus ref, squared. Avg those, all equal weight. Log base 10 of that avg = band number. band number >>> 1.19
